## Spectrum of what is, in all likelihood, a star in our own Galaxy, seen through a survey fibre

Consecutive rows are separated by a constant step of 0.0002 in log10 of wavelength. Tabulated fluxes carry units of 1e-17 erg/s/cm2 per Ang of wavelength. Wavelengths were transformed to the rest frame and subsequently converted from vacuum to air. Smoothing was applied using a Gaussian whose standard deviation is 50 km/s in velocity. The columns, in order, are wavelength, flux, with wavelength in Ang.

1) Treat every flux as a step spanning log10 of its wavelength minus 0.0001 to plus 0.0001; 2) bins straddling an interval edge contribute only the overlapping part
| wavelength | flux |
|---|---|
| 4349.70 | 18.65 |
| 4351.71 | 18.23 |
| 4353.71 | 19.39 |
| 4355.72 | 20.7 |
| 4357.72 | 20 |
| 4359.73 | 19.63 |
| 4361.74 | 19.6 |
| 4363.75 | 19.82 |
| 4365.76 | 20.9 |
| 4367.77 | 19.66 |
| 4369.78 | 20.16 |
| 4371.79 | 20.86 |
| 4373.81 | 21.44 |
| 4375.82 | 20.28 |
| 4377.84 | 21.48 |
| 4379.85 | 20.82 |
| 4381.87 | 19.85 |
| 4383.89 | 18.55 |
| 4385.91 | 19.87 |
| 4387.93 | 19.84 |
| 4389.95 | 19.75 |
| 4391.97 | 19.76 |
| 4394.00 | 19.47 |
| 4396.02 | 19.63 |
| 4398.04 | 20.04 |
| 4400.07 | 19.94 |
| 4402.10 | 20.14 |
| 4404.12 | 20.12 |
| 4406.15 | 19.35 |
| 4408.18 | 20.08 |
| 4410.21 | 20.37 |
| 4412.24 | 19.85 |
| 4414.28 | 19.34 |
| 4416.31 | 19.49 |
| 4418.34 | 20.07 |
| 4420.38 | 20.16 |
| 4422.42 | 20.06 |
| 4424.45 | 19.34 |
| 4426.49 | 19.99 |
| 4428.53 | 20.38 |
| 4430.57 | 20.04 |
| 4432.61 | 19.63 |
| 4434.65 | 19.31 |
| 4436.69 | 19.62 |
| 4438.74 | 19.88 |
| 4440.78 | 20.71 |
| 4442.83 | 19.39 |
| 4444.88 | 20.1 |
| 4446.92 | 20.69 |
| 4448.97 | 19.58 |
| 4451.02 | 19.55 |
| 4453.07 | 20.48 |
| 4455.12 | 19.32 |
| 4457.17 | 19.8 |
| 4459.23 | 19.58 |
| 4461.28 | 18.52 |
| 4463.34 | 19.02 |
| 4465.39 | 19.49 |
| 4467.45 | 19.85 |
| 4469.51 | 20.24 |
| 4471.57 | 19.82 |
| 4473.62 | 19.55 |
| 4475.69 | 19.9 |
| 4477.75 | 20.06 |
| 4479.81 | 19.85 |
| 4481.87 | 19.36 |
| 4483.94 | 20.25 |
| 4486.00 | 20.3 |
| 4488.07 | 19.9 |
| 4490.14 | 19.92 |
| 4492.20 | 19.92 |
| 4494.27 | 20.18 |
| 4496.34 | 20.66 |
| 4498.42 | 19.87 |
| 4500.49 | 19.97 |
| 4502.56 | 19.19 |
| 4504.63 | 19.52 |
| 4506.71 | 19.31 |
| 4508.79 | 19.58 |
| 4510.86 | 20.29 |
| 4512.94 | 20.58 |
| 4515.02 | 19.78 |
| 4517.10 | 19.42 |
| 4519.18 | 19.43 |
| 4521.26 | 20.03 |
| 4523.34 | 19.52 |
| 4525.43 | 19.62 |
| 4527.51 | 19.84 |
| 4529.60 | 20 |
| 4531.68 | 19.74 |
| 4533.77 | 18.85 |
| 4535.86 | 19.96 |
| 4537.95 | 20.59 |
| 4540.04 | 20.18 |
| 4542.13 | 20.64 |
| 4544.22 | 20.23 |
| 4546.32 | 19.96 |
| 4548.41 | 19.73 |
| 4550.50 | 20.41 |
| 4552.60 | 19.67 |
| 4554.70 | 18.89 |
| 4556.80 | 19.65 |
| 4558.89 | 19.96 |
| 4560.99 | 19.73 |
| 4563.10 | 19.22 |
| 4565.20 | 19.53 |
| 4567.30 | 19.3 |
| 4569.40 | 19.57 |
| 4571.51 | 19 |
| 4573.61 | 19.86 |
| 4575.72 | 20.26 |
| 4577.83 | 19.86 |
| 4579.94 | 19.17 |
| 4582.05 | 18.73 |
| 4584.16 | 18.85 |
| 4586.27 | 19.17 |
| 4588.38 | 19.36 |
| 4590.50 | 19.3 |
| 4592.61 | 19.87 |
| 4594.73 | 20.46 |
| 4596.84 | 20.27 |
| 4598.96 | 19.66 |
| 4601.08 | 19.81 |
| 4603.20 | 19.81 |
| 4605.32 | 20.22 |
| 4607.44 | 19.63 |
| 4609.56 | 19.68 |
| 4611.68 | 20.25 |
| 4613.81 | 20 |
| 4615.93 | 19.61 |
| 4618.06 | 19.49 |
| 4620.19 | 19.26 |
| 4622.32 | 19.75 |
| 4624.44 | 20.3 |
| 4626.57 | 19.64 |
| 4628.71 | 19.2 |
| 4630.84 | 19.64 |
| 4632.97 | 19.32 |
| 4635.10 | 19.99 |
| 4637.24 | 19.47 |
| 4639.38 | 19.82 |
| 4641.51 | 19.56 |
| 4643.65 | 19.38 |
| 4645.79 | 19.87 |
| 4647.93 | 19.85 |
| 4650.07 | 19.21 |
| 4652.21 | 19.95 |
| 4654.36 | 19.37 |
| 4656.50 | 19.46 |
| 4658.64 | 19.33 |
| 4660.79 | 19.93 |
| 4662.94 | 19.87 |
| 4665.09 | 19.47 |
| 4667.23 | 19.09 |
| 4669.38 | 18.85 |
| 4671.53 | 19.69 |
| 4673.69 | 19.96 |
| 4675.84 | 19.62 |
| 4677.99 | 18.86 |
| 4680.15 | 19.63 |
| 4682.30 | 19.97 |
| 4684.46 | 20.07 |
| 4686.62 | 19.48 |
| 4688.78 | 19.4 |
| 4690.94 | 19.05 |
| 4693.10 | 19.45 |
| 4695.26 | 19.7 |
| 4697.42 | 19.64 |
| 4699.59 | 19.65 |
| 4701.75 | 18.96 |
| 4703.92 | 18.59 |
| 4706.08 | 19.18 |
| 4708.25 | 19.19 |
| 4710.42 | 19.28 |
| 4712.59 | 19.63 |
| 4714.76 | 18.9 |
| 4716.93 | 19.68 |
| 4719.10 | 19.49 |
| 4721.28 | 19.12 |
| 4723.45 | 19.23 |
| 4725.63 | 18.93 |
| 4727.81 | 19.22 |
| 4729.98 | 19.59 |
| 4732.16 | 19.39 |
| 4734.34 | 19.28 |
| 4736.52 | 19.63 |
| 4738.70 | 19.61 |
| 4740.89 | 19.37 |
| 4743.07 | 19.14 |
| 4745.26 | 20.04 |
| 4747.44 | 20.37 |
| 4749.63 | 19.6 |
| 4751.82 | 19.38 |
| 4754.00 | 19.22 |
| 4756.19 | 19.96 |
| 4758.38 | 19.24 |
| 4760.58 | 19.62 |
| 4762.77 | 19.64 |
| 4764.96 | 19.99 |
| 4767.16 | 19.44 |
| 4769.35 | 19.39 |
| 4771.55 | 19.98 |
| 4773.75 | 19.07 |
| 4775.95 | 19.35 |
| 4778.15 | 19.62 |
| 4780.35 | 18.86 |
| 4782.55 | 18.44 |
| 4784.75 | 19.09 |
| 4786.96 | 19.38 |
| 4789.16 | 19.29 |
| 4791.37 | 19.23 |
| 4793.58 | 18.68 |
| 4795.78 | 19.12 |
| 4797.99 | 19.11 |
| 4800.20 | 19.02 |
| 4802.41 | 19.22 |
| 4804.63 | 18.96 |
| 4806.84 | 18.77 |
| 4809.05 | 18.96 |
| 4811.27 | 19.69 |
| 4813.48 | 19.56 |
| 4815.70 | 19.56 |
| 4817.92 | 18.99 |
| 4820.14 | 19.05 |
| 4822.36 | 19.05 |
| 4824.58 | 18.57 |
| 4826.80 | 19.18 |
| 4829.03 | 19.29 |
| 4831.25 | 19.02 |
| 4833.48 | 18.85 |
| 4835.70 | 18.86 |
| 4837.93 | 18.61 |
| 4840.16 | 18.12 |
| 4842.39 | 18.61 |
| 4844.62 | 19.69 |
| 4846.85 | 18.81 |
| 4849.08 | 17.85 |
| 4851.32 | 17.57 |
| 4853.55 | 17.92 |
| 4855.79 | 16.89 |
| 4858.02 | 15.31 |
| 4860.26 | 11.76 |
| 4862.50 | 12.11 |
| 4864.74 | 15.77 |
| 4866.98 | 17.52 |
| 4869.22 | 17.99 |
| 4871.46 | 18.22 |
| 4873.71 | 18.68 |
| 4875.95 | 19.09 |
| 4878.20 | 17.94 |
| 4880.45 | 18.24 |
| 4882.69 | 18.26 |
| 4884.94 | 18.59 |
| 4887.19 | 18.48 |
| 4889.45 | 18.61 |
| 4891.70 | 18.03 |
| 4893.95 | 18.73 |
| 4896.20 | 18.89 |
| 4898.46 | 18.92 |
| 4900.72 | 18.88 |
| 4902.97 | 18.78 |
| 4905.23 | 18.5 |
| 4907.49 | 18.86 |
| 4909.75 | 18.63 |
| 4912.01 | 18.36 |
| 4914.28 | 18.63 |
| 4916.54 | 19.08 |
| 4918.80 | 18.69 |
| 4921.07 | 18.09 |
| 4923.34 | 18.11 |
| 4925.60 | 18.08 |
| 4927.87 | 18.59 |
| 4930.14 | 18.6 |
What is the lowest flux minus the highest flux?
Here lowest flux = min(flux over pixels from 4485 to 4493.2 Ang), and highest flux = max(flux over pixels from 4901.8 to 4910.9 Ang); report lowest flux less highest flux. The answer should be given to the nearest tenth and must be 1.0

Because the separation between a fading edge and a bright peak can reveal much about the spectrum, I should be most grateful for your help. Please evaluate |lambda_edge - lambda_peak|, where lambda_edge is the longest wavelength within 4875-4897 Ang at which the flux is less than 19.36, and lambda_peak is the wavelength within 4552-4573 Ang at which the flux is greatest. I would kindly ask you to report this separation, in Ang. 337.3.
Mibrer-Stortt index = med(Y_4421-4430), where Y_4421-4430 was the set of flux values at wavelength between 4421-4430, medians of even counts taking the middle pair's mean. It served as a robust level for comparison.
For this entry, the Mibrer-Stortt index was 20.0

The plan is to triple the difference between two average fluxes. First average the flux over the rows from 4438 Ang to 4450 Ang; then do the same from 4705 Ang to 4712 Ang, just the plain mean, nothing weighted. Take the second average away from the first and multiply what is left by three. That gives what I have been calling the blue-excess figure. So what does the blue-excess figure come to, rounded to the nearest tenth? 2.5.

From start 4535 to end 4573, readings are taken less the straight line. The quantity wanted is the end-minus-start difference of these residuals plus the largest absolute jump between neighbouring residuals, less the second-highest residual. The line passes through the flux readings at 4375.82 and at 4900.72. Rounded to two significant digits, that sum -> -0.83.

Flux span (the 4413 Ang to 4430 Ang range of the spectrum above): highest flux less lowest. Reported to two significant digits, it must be 1.0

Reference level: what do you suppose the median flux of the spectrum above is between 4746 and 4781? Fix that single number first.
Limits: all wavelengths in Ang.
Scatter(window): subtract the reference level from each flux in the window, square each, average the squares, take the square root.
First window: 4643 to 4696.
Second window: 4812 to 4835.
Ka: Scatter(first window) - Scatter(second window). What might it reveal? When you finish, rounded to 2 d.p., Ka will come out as -0.15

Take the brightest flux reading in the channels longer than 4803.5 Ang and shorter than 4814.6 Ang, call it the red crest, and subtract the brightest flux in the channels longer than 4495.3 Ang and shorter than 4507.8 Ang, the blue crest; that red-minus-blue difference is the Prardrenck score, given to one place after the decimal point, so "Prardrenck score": -1.0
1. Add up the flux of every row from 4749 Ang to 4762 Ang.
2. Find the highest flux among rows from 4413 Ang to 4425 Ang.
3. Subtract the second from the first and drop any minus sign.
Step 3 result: 96.9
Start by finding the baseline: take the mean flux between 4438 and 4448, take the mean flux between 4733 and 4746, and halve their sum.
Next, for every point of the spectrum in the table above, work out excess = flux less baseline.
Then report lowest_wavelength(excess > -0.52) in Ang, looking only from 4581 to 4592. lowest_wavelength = 4588.38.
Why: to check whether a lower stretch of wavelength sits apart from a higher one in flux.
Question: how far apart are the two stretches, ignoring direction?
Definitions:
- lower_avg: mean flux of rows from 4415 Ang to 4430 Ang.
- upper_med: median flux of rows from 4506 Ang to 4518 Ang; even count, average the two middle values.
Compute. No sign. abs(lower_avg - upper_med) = 0.2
